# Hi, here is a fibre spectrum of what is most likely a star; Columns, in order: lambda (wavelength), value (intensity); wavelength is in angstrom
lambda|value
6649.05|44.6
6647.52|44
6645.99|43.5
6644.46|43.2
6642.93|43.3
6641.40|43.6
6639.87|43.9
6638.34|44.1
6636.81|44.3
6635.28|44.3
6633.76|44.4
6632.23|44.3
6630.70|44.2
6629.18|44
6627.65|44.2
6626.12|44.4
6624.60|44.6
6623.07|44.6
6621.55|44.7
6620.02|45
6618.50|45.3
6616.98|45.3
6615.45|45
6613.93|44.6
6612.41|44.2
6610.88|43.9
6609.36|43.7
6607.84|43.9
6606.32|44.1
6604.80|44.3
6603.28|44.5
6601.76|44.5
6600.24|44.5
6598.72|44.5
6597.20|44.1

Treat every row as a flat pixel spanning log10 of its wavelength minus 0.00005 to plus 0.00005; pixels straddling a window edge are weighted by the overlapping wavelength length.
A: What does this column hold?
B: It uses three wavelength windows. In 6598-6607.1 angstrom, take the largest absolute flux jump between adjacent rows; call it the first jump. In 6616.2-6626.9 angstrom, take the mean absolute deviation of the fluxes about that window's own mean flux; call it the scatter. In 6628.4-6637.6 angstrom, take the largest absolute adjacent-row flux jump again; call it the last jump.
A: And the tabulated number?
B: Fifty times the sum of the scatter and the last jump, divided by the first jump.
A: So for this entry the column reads 127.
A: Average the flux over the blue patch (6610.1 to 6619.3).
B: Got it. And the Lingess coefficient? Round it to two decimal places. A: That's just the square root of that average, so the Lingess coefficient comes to 6.69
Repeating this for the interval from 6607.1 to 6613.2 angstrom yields 6.63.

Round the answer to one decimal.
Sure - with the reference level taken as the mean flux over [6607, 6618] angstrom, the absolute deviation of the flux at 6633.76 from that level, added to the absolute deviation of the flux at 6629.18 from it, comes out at 0.4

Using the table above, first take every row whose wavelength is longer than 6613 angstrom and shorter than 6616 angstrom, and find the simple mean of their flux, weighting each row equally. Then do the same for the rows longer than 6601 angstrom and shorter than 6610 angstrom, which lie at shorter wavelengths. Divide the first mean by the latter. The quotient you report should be 1.01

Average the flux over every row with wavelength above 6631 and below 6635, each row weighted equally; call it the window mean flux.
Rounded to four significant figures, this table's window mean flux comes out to 44.35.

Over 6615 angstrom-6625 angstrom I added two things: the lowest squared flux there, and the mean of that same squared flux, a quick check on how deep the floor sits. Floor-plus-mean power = 4008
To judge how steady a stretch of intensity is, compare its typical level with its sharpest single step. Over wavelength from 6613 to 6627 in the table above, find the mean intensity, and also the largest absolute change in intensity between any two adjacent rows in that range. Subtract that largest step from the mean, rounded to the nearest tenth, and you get 44.4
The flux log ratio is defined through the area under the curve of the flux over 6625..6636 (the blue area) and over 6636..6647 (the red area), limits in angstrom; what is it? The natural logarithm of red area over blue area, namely -0.01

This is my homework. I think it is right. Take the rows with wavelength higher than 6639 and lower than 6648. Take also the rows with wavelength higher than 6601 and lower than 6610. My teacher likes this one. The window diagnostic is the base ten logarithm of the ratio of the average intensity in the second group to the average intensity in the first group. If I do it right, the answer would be 0.006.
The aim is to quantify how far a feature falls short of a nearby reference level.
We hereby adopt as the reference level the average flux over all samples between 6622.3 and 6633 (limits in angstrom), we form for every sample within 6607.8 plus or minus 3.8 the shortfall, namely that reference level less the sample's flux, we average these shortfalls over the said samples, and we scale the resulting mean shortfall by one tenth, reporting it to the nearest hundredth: 0.03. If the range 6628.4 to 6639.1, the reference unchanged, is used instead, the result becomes 0.01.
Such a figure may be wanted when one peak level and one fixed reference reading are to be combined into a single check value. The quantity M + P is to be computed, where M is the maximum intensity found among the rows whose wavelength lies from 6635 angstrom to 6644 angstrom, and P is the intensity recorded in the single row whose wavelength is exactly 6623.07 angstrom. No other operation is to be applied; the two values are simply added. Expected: 88.9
